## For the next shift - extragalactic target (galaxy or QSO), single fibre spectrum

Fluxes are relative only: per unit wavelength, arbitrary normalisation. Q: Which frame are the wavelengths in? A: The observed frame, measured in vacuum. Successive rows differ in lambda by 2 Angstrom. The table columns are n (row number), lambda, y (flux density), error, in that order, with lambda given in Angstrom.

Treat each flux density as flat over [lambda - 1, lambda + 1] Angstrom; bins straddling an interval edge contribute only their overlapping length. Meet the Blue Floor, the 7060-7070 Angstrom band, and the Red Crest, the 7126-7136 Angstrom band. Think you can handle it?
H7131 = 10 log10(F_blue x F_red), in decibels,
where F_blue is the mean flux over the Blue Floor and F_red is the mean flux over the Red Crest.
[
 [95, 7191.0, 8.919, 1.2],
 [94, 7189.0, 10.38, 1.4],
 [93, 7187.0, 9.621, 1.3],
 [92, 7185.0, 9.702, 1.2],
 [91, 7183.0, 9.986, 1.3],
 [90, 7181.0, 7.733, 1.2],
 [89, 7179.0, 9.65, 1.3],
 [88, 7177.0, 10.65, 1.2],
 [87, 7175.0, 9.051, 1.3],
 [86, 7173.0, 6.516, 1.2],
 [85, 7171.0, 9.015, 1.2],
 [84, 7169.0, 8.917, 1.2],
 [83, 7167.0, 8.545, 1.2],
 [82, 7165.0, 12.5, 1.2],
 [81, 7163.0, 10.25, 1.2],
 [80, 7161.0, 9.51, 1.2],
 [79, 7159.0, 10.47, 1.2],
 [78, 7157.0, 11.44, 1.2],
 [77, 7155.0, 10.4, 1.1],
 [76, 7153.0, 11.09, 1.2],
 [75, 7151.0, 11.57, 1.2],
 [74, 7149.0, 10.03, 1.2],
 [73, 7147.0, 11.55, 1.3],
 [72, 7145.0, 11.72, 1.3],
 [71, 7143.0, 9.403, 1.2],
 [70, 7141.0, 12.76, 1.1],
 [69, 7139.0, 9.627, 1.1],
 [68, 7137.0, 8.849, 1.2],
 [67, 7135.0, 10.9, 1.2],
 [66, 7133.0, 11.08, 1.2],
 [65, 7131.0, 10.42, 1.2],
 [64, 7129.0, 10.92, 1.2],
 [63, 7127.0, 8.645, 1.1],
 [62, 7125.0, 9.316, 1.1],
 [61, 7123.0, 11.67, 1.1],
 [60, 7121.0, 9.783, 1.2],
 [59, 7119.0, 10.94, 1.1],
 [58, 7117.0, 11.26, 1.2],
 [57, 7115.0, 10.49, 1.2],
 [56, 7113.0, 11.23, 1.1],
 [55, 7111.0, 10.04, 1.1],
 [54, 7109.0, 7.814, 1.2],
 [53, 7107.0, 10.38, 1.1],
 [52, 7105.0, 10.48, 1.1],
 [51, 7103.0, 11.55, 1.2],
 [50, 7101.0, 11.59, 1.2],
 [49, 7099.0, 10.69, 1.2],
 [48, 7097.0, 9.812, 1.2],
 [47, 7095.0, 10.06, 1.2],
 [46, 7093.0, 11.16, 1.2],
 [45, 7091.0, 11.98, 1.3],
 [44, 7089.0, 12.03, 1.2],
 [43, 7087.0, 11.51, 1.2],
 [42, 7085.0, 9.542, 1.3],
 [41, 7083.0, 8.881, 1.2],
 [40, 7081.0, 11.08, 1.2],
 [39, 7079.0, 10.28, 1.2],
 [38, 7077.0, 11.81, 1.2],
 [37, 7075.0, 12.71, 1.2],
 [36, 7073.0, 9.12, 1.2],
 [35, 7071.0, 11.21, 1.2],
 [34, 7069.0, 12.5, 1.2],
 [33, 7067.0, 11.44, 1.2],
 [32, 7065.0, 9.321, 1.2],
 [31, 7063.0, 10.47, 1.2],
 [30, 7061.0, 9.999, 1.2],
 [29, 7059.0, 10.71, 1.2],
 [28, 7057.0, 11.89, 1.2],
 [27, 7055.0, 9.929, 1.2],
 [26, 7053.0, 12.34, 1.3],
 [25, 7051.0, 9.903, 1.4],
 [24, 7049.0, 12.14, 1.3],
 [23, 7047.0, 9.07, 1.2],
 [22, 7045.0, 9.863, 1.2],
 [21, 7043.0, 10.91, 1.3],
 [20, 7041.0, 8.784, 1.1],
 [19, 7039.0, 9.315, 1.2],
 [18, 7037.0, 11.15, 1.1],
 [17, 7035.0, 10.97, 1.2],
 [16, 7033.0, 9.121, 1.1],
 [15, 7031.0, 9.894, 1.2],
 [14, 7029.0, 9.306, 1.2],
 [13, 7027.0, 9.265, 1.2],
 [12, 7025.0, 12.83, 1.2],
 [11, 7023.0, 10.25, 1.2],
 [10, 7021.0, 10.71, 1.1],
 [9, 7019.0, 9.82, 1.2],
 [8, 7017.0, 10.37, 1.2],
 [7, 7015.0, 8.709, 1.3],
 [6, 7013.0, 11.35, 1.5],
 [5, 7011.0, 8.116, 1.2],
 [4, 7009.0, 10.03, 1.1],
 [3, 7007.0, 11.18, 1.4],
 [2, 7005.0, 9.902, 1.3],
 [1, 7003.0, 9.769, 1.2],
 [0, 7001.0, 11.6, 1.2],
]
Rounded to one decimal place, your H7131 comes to 20.5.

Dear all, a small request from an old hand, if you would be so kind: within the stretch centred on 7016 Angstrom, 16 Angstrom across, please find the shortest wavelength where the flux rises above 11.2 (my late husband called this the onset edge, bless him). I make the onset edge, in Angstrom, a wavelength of 7013.0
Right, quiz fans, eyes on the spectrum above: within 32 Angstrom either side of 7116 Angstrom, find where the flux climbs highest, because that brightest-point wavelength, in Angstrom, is 7141.0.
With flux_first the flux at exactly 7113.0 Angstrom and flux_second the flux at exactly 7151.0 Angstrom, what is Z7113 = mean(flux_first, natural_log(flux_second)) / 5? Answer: 1.37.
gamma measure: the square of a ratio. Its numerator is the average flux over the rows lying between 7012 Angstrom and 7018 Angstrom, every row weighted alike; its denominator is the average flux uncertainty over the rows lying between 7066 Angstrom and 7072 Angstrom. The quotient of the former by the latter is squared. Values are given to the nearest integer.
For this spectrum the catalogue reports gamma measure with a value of 71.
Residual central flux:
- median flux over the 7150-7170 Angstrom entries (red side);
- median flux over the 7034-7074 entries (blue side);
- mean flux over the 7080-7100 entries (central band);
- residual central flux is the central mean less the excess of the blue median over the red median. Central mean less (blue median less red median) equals 10.5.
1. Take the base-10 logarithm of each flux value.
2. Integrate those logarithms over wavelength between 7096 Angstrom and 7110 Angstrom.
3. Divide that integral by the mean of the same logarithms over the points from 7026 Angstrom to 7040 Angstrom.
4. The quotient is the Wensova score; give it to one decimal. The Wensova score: 14.3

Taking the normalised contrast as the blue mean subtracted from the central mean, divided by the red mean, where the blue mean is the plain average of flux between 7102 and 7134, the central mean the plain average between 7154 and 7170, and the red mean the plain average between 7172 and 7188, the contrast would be -0.013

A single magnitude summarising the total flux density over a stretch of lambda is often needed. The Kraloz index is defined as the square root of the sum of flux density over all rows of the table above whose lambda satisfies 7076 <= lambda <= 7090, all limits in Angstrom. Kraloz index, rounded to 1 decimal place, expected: 8.7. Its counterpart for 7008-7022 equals 8.3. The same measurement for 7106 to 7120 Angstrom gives 8.5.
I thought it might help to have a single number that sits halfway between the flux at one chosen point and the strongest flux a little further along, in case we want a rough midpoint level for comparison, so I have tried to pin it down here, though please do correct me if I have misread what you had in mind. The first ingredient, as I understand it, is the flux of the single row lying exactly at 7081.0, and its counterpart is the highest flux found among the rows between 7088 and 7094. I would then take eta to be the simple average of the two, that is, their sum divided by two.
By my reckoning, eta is 11.6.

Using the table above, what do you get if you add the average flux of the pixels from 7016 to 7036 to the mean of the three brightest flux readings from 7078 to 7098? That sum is 22.1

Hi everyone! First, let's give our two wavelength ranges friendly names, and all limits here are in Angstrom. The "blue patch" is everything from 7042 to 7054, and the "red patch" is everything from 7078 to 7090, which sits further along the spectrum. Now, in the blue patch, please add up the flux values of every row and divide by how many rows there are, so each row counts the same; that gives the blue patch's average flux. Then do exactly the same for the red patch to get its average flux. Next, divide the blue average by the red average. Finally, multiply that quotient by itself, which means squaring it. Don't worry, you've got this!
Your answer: 1.03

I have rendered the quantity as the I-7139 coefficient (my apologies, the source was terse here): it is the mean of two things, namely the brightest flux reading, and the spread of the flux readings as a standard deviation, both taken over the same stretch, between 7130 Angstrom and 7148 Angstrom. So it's 7.0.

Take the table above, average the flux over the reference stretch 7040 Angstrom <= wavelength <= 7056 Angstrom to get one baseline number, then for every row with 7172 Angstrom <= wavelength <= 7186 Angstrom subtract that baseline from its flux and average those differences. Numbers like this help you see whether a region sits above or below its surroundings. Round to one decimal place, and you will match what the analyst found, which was -1.3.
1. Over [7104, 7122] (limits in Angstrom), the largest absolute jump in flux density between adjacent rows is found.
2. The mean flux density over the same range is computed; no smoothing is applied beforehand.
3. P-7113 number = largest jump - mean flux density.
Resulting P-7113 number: -7.7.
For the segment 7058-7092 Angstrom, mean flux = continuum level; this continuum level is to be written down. 10.86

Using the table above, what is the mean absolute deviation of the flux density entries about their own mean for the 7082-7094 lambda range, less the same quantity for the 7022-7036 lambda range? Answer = 0.14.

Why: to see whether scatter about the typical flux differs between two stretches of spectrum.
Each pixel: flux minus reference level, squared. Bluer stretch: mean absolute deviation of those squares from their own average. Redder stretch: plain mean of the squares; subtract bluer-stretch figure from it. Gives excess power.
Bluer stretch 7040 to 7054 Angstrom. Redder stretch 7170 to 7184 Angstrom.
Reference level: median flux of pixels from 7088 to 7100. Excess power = 4.4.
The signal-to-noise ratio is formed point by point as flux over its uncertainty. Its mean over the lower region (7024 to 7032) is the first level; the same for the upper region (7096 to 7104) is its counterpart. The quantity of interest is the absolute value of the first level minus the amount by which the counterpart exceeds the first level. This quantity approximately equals 8.1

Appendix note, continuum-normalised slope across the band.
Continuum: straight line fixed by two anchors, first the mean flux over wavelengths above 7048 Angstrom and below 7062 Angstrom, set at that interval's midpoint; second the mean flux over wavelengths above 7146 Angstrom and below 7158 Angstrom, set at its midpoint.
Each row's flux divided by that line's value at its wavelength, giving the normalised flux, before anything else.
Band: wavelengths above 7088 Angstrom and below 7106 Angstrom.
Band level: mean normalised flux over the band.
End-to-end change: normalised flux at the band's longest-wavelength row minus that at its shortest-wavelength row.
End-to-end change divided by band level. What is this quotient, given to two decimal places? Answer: -0.14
